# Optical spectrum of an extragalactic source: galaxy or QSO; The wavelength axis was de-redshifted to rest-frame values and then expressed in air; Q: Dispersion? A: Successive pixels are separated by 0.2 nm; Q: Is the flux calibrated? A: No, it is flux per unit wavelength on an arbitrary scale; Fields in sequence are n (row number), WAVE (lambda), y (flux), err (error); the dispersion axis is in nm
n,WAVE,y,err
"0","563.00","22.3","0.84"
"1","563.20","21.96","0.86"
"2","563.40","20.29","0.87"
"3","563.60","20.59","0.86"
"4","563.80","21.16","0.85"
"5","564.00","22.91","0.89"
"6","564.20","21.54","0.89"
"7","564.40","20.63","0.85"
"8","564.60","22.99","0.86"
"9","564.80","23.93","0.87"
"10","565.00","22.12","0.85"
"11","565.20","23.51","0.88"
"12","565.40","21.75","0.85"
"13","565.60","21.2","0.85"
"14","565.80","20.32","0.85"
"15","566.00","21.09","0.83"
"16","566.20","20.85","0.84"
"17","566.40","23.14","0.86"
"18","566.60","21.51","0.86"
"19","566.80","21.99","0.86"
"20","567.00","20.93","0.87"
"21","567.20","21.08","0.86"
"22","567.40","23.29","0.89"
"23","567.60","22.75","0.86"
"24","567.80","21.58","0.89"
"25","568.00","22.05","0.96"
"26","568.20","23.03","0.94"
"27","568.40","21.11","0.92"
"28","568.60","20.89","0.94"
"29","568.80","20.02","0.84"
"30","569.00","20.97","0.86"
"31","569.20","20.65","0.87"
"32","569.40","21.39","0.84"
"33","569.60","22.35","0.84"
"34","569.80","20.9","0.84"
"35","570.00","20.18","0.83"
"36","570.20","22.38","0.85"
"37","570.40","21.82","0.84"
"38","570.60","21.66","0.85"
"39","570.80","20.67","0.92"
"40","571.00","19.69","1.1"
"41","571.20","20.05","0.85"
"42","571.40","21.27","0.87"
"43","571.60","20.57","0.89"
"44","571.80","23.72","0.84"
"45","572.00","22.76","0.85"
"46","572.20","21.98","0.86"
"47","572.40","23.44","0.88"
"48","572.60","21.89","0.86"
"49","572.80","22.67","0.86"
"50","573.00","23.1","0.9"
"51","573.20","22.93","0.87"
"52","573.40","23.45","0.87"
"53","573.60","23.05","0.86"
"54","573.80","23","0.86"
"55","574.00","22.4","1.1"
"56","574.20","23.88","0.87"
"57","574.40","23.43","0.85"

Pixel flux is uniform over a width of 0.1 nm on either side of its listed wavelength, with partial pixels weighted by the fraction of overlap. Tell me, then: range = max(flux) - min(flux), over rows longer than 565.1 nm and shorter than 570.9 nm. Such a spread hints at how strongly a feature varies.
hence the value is 3.5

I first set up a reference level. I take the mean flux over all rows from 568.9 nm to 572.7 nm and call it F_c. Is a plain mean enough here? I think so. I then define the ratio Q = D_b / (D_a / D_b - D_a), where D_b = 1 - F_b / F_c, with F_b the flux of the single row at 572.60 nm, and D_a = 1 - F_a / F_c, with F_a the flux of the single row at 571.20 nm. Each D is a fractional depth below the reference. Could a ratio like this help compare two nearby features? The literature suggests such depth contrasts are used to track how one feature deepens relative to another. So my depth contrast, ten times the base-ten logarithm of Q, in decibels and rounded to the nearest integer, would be -23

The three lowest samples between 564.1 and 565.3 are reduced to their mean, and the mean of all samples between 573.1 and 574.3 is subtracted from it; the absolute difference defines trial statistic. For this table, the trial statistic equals 1.7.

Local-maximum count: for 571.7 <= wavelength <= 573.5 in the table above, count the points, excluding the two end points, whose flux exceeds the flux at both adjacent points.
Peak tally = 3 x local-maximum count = 6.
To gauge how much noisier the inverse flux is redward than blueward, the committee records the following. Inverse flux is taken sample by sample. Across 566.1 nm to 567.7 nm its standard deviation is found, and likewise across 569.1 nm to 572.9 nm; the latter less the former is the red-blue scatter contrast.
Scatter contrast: 0.0004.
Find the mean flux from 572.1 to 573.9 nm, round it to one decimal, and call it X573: 22.8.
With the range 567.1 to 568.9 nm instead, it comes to 21.8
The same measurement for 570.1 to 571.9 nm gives 21.3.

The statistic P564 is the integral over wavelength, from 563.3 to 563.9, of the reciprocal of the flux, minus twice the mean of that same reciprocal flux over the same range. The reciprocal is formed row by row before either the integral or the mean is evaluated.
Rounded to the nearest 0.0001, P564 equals -0.0677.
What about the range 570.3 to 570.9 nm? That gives -0.0655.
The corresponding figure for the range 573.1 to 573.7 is -0.0605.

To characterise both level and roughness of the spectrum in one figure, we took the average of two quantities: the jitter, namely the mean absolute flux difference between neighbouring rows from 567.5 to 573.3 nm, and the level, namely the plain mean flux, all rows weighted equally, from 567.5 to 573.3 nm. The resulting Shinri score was 11.3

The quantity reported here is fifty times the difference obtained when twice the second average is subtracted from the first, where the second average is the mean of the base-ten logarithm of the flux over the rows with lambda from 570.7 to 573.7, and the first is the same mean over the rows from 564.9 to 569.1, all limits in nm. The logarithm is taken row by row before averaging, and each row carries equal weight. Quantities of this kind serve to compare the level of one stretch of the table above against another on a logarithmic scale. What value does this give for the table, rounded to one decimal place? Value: -67.6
